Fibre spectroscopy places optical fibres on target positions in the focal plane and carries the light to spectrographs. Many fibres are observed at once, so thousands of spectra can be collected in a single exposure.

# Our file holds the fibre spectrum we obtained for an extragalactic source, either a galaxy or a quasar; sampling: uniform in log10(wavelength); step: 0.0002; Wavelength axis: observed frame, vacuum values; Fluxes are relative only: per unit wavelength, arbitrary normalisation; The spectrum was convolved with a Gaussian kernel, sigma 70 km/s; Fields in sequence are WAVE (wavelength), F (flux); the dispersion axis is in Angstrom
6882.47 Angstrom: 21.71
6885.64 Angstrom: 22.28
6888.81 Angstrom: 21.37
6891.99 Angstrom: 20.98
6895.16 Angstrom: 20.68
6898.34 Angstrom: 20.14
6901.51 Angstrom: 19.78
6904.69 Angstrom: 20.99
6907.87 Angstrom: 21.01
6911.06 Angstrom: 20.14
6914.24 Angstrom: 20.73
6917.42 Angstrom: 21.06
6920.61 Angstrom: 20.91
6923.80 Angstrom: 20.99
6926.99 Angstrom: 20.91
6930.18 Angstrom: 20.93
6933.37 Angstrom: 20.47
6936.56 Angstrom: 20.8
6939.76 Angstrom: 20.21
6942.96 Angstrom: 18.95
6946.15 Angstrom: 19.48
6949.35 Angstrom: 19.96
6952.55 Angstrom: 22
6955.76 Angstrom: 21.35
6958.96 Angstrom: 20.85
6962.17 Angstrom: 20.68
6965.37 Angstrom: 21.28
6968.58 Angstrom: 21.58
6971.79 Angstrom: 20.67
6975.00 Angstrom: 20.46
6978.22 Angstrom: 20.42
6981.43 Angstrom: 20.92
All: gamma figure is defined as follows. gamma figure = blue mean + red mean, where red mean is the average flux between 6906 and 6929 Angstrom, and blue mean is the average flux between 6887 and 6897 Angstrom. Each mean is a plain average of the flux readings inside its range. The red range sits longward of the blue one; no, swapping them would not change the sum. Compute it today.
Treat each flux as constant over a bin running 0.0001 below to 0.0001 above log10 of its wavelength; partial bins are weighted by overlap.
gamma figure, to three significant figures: 41.8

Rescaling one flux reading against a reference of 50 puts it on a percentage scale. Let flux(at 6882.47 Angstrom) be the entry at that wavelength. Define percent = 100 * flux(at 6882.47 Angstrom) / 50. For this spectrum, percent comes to 43.4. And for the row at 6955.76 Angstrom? 42.7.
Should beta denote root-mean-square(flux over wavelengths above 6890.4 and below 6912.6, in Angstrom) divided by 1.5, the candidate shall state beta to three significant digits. 13.7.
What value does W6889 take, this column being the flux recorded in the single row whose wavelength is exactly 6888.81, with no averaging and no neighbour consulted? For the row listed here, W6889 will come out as 21.37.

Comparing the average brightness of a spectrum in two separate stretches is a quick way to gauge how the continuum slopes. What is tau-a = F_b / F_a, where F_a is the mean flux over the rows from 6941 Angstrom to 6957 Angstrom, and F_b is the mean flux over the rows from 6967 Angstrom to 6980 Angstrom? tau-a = 1.02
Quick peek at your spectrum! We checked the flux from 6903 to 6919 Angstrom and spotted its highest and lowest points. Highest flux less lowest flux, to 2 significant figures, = 0.92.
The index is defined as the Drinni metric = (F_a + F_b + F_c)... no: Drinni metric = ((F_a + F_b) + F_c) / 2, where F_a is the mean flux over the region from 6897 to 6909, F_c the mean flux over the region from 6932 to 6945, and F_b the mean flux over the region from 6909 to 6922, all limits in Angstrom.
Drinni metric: 30.6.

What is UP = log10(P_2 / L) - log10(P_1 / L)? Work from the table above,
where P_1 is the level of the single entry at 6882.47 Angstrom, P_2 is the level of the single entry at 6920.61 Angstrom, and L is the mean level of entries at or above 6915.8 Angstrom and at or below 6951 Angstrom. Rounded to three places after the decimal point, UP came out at -0.016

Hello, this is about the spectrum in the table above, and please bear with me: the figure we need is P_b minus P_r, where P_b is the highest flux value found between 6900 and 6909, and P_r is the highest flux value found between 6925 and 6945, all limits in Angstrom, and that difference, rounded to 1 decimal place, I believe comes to 0.1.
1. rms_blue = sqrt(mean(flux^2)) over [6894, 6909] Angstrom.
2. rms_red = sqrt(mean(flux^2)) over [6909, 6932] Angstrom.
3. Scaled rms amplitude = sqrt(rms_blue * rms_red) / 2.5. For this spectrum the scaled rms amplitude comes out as 8.267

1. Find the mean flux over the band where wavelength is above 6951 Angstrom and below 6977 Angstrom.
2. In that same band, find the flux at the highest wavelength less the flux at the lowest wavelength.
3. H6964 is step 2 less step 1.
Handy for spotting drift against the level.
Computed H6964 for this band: -22.6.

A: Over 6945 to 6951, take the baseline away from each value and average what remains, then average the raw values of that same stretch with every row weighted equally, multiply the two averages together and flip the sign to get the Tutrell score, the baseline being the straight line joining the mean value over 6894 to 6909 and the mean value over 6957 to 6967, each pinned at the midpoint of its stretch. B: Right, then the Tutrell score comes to 22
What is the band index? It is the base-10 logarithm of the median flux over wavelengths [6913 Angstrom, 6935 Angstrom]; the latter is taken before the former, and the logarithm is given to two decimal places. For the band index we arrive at 1.32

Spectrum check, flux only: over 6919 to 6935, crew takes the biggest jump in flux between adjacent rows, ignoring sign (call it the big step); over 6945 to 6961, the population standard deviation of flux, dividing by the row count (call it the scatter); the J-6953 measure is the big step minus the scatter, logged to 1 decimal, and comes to -0.5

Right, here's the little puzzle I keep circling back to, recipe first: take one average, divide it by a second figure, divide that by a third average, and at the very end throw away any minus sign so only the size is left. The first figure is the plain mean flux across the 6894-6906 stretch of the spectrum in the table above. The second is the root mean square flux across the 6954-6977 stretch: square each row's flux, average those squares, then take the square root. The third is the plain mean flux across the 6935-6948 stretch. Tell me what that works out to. 0.0489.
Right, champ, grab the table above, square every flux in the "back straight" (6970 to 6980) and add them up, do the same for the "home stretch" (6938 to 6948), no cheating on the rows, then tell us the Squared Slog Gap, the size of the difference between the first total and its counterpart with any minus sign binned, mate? 116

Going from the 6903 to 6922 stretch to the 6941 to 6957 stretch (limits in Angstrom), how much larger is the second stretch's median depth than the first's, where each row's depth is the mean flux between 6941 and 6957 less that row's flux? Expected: 1.0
